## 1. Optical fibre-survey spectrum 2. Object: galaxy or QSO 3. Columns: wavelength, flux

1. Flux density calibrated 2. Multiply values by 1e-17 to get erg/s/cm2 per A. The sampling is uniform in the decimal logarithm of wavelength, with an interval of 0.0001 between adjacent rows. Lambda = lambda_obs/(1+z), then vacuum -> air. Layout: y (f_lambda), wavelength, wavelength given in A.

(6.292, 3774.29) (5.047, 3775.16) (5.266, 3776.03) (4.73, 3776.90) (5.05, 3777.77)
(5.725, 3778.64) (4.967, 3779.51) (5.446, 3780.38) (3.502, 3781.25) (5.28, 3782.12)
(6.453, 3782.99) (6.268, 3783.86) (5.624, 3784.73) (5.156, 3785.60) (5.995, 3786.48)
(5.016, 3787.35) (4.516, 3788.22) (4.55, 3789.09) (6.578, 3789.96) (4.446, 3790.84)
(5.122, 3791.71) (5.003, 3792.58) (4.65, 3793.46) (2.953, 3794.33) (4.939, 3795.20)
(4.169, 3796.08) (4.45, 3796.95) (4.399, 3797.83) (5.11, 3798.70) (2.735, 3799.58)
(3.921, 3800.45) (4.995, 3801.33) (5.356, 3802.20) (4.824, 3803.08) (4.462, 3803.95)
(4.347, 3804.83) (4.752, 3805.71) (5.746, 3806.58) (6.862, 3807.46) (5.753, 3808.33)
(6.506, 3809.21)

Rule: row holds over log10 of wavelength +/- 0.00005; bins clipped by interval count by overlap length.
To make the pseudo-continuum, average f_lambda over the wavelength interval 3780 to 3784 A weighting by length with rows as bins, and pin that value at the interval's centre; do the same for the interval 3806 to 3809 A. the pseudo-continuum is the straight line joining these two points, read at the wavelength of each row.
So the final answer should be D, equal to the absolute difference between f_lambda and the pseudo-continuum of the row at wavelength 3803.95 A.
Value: 1.5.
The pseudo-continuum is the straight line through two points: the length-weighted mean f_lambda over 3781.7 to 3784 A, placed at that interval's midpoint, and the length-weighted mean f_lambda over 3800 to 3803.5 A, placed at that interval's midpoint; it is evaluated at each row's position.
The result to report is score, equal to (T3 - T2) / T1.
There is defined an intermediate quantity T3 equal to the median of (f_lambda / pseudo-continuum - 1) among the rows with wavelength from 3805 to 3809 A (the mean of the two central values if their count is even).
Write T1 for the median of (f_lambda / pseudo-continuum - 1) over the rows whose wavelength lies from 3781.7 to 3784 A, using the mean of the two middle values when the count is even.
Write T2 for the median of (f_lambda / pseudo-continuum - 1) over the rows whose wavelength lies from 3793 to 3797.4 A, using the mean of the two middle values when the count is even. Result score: 7.1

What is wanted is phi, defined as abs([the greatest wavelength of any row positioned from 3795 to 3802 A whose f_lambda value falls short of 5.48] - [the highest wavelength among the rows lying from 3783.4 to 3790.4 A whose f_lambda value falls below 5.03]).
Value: 12.2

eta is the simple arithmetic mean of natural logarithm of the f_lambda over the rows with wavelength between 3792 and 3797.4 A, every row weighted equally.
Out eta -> 1.46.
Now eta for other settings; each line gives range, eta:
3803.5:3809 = 1.66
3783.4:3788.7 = 1.69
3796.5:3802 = 1.43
